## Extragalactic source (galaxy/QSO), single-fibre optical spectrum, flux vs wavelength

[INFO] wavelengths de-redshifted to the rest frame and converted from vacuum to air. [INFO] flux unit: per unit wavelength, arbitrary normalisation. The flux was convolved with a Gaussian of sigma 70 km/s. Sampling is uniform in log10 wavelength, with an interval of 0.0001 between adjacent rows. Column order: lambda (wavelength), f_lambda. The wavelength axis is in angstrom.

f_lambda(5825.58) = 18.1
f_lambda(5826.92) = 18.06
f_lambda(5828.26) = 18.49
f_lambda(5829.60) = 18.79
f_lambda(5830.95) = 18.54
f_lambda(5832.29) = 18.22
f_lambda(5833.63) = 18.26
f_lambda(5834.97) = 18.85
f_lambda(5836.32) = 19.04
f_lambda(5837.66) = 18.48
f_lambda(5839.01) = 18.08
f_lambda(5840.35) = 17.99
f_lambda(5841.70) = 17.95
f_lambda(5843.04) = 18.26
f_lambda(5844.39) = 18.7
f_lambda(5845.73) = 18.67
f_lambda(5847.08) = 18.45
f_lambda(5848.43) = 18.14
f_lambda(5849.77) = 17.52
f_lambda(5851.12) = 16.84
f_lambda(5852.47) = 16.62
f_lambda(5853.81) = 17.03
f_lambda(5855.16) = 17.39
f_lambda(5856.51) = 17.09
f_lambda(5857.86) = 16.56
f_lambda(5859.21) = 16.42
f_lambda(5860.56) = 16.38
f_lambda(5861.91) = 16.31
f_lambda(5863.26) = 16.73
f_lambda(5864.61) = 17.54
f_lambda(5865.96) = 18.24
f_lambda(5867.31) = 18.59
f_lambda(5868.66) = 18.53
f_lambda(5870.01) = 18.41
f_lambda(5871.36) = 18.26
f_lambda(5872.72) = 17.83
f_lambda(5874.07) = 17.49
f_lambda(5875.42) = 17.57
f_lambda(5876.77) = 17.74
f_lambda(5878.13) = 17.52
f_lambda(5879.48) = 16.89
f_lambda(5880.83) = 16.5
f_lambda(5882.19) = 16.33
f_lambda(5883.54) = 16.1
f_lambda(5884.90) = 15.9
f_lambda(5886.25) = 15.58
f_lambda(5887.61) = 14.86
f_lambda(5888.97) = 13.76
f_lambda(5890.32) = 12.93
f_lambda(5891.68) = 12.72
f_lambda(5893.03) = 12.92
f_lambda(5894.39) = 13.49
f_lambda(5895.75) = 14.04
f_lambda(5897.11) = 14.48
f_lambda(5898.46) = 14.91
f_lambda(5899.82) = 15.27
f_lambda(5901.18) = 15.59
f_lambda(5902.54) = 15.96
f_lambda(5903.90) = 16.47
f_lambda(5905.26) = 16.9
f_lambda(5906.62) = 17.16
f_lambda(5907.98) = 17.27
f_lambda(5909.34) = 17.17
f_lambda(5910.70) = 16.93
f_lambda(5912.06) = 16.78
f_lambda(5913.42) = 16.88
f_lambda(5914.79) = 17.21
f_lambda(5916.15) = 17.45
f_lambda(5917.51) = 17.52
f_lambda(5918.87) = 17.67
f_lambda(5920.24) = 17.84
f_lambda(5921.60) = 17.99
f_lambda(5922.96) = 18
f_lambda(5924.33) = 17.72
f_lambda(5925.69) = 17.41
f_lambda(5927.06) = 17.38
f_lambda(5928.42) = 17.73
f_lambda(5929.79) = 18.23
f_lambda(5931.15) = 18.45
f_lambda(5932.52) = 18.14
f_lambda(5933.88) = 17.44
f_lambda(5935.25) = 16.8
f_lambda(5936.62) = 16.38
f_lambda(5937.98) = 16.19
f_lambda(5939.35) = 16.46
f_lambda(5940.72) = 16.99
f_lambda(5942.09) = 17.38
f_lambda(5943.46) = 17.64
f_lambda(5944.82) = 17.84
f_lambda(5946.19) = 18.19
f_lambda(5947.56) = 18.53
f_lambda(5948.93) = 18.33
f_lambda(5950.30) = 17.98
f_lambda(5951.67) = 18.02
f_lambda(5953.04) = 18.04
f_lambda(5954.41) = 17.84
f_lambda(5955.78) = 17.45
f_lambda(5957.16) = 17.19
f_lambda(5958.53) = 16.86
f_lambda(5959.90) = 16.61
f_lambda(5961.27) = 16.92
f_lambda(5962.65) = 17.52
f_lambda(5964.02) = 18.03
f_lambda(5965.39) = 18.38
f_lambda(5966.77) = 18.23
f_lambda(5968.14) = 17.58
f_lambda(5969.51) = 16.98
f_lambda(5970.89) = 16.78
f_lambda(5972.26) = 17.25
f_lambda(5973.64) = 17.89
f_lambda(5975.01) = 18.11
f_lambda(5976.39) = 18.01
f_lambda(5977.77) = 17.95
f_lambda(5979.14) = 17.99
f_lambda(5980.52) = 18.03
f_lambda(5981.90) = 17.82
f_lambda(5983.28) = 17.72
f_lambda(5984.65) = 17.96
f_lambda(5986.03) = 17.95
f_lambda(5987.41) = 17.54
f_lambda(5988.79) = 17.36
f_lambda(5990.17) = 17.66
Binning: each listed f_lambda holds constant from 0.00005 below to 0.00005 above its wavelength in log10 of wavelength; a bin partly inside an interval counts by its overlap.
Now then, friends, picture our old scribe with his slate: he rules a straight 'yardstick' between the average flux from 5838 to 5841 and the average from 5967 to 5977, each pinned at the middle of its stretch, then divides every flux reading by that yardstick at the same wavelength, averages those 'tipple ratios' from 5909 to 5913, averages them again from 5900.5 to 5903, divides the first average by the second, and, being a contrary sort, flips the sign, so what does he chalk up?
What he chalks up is -1.08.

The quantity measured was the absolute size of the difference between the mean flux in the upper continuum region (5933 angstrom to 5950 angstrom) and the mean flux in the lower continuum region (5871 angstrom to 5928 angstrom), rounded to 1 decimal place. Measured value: 1.0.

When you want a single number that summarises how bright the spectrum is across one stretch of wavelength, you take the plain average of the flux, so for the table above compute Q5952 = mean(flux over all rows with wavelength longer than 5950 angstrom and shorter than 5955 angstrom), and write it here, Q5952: 18.0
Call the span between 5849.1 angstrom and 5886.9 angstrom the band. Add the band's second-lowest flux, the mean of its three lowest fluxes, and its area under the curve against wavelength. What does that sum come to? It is 680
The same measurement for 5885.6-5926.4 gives 680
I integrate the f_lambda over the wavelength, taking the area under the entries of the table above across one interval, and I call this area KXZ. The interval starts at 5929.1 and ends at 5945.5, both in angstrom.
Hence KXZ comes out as 284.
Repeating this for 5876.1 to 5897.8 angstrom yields 328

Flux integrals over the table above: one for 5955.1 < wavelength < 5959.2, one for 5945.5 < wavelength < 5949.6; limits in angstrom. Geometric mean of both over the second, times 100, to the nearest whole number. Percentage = 97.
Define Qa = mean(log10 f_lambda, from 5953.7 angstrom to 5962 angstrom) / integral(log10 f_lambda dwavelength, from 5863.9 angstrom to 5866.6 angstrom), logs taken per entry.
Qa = 0.36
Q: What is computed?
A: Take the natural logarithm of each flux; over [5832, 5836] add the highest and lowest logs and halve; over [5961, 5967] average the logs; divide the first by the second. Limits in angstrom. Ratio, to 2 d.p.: 1.01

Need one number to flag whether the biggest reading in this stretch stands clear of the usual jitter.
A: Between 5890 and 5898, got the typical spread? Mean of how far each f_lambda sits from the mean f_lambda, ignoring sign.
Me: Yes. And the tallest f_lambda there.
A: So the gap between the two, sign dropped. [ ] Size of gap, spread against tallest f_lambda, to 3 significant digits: 13.9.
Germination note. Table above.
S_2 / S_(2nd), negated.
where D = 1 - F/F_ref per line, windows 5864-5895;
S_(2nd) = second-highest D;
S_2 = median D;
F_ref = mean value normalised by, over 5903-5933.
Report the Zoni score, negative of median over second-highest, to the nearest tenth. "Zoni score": -0.1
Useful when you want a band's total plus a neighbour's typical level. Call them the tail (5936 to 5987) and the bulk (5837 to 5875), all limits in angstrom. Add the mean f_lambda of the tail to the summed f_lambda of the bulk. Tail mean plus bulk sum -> 512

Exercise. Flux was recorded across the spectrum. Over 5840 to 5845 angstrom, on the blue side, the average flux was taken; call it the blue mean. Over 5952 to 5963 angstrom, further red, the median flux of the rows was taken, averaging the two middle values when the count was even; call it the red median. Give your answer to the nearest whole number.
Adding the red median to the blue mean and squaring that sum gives 1263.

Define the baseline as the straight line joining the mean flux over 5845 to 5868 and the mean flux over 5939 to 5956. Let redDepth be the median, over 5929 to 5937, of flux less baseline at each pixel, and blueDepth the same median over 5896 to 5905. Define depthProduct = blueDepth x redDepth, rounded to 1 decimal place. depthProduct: -0.2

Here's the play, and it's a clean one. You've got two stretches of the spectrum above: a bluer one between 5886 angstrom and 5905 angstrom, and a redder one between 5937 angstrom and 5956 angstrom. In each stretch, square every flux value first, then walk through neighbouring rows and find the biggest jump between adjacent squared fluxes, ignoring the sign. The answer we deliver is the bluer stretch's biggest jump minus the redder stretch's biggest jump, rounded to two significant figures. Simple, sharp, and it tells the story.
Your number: 14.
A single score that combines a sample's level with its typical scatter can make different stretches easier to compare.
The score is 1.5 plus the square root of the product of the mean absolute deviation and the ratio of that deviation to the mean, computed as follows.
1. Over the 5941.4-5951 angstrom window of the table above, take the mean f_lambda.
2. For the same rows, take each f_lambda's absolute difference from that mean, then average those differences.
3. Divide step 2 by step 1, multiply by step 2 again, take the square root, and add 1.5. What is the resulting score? 1.57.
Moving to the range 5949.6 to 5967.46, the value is 1.62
